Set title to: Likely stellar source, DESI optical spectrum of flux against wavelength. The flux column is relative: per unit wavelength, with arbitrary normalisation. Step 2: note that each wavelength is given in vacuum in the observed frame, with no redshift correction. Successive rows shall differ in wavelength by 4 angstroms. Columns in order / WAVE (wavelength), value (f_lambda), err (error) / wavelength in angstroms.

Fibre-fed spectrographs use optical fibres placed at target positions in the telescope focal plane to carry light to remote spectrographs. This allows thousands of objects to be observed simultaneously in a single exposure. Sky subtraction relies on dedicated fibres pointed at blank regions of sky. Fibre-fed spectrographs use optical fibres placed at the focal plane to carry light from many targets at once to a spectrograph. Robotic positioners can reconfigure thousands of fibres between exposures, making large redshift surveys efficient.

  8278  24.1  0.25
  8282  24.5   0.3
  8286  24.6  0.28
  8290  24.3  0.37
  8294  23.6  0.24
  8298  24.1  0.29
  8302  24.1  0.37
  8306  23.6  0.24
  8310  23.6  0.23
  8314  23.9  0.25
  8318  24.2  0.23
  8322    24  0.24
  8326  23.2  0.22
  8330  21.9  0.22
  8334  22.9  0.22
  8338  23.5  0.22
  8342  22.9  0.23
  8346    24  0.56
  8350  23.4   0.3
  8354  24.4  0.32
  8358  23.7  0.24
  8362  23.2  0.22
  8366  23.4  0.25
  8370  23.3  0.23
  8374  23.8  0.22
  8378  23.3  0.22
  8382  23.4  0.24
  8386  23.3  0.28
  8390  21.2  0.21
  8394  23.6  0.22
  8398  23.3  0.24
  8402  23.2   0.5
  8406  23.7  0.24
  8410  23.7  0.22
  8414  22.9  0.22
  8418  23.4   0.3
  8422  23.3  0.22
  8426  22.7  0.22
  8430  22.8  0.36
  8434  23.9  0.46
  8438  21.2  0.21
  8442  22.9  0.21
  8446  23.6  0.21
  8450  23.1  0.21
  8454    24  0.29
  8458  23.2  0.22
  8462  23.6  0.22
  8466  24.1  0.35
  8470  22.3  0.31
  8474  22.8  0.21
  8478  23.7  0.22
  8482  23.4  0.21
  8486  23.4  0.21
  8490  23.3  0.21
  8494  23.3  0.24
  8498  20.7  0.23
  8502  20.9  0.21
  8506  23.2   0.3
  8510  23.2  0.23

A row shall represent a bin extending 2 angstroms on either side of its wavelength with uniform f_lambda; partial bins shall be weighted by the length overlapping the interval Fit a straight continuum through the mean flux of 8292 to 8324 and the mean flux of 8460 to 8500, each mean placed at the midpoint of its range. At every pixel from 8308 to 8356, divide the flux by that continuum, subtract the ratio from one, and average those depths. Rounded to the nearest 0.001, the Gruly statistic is 0.012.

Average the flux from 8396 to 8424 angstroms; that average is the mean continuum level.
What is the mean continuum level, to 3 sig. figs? 23.4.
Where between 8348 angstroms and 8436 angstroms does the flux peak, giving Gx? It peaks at 8354 angstroms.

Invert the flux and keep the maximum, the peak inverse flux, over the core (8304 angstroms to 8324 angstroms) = 0.0424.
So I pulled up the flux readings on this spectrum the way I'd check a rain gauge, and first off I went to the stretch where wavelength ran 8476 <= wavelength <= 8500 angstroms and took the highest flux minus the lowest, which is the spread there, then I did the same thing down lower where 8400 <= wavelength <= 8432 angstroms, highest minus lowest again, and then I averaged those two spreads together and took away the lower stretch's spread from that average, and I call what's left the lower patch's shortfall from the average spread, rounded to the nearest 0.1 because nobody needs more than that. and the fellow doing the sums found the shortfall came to 1.0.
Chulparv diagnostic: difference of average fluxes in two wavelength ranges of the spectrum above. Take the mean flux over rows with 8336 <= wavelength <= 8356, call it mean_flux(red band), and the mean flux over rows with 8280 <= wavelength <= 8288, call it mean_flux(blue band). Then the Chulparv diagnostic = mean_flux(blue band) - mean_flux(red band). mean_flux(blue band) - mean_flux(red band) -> 0.9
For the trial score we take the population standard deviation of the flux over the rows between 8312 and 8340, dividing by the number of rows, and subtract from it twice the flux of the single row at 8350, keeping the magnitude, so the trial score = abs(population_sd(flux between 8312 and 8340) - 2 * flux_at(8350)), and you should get 46.06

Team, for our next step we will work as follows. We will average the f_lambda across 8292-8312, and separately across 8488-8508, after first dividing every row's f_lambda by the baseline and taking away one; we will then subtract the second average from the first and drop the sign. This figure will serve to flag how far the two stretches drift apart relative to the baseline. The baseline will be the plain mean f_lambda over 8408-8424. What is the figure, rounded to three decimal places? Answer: 0.065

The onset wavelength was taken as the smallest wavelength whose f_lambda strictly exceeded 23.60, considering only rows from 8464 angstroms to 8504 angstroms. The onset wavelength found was 8466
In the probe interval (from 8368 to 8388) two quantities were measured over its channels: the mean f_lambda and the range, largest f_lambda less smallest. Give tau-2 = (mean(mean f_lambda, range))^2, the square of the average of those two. 143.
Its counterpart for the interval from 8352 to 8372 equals 154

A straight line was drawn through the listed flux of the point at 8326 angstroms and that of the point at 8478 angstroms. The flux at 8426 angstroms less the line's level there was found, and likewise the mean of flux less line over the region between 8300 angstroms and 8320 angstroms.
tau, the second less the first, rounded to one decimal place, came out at 1.6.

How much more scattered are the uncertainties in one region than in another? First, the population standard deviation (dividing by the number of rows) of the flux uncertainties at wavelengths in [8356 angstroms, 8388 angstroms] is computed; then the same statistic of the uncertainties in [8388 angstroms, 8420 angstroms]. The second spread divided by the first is 4.8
